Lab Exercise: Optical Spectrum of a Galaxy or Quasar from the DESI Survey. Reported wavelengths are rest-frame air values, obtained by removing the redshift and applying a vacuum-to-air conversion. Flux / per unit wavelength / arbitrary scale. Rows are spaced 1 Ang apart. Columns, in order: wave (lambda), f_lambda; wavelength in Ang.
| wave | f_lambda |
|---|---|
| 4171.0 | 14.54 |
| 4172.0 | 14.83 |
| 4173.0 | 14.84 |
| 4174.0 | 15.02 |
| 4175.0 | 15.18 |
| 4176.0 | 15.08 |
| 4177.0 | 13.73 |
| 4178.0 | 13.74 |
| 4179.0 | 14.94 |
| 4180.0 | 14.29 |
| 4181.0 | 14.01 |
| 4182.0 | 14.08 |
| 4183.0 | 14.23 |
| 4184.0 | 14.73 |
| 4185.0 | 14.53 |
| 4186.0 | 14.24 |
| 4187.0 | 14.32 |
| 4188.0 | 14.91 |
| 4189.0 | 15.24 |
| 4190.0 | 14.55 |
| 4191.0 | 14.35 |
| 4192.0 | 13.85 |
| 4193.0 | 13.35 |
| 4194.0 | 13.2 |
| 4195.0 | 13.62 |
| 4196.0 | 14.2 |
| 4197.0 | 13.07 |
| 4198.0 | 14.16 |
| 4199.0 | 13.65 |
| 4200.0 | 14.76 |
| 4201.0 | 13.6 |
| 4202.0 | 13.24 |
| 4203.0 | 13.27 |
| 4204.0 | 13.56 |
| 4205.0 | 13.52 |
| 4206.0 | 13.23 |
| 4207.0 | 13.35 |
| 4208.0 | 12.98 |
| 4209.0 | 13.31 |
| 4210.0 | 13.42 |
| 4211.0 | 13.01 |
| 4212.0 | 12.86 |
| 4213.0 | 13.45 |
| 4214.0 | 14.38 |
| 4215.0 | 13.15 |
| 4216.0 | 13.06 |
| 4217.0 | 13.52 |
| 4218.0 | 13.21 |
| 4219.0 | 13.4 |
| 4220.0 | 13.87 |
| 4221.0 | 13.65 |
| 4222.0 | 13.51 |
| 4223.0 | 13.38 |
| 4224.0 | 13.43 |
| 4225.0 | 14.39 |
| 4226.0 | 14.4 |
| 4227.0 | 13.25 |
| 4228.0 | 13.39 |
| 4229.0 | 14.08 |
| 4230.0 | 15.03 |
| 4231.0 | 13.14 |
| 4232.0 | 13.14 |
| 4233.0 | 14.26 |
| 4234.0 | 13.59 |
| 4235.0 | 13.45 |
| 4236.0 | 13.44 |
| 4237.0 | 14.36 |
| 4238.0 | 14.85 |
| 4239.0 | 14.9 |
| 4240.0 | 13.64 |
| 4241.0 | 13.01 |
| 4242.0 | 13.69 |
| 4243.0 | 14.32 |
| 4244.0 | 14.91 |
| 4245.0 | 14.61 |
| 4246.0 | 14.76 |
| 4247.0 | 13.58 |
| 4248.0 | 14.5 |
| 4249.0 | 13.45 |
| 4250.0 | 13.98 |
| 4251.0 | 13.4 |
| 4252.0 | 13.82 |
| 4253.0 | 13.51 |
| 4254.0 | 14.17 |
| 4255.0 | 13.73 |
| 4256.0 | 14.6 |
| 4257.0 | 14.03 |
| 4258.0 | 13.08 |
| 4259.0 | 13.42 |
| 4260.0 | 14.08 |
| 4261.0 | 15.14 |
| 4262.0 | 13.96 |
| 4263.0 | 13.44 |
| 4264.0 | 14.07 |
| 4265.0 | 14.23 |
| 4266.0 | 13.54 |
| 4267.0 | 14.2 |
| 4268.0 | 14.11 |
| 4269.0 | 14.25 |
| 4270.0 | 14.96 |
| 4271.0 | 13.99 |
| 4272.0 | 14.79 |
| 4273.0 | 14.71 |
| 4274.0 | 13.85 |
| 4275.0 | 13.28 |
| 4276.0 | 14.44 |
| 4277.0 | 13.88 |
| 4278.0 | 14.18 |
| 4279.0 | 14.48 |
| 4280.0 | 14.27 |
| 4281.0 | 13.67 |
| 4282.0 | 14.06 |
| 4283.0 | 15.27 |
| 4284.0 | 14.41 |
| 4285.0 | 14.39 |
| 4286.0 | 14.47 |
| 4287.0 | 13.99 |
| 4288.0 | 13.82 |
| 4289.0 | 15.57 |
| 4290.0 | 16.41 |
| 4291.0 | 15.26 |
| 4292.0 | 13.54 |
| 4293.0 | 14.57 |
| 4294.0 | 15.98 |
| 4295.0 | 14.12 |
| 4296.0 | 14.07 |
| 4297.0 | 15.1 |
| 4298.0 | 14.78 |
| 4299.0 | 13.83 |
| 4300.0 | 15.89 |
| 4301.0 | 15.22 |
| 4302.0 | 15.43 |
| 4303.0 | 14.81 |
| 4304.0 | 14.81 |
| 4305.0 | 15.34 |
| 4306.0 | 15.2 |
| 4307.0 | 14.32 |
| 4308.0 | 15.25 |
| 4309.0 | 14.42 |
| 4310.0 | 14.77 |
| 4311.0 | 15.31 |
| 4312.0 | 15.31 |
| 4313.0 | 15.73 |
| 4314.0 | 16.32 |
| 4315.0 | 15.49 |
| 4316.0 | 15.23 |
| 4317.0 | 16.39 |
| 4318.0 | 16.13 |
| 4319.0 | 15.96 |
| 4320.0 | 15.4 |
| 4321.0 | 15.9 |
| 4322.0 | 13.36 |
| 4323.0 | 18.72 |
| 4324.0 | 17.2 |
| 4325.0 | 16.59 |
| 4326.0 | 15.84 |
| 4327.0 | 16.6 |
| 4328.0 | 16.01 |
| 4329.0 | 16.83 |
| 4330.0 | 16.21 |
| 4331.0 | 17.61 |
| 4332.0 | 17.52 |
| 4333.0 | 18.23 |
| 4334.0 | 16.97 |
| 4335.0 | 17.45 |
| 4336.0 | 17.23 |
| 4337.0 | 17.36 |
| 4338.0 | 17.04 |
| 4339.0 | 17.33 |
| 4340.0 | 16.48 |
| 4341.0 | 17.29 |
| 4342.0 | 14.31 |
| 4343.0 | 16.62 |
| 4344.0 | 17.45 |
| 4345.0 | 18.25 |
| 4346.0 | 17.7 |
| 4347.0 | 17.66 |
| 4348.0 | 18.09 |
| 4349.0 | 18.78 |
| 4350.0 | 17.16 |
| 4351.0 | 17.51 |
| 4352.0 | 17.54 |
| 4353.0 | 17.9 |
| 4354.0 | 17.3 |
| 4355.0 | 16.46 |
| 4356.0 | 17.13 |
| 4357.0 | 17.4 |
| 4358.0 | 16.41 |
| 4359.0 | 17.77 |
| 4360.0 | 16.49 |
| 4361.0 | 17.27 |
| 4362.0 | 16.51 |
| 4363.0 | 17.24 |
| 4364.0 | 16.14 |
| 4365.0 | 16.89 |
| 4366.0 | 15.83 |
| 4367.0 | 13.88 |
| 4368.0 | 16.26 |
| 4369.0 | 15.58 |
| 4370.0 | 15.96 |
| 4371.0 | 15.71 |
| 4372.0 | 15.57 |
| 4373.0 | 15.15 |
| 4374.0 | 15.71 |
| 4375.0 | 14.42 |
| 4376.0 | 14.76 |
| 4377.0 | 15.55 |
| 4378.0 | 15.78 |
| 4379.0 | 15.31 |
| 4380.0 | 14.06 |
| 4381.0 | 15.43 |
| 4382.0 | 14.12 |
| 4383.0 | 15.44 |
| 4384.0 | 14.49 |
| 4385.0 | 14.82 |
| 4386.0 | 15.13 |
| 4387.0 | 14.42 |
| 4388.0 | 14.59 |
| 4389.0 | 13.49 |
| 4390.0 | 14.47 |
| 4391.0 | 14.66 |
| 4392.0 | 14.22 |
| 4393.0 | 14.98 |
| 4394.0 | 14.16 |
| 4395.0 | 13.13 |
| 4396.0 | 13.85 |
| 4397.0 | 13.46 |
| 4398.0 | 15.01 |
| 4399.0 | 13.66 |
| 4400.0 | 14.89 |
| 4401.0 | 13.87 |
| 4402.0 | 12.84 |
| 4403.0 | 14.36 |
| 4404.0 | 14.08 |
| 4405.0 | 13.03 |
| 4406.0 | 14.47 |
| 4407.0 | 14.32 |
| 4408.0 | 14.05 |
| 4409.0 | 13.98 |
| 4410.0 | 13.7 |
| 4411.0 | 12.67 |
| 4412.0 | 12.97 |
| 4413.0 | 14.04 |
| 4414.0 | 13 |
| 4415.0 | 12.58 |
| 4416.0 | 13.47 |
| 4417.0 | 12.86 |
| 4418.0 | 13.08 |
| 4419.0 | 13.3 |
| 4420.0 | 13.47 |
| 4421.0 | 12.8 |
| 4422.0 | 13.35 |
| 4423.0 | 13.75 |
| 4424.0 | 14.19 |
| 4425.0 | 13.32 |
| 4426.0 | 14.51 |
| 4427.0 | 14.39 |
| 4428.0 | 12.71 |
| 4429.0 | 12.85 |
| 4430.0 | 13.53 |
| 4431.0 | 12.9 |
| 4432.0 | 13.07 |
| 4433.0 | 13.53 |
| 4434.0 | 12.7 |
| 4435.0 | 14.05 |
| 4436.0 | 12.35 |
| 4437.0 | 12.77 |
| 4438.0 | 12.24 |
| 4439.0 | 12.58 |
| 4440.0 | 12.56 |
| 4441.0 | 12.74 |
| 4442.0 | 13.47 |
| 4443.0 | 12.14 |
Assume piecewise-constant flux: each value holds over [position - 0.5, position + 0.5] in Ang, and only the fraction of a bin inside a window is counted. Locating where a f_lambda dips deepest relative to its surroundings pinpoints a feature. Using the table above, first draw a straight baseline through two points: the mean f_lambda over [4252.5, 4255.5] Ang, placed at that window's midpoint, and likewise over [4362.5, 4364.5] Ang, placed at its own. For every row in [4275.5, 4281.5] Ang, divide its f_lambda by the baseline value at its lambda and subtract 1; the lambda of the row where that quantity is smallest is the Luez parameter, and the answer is 4281.0 Ang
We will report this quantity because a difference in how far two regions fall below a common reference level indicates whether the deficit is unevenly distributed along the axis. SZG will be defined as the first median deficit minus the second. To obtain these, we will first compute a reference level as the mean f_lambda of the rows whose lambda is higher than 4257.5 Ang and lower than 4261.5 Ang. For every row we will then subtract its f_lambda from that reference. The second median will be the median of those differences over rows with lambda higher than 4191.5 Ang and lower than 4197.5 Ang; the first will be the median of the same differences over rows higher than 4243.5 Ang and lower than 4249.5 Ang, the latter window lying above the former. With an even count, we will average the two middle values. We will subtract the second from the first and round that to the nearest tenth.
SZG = -1.1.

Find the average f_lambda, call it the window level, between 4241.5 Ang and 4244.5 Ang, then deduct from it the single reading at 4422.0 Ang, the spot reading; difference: 1.0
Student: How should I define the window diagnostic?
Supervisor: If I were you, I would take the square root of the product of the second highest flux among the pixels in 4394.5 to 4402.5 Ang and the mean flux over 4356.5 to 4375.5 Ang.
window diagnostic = 15.5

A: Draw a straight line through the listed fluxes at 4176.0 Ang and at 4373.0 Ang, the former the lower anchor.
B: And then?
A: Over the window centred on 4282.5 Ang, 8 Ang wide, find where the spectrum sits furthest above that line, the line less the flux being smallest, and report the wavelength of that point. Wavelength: 4283.0 Ang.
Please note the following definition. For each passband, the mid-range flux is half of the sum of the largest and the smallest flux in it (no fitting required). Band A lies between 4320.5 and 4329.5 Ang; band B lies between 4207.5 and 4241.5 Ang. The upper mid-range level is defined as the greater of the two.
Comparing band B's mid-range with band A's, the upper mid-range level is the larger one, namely 16.0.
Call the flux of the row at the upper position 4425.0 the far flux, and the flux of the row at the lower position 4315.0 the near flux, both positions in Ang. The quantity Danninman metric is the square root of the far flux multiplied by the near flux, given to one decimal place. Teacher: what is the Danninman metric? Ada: 14.4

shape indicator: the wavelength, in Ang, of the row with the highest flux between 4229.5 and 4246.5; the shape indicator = 4230.0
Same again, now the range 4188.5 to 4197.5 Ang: 4189.0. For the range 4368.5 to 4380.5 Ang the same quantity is 4370.0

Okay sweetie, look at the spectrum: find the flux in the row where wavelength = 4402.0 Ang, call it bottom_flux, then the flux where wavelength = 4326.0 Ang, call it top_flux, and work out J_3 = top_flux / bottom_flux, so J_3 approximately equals 1.2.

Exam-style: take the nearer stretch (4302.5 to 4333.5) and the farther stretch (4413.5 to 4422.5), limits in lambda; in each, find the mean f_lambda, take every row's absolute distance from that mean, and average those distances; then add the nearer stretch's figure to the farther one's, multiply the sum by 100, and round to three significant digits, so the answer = 115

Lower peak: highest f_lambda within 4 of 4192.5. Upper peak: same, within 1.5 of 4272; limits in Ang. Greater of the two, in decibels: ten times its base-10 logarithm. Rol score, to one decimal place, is 11.8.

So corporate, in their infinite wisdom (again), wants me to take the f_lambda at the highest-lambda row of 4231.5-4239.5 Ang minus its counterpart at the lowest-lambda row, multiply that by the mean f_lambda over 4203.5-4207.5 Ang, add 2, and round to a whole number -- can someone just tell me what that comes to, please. 26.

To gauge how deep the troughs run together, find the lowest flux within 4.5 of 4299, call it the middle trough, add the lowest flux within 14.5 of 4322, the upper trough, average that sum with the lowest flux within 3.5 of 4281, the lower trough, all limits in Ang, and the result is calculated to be 20.4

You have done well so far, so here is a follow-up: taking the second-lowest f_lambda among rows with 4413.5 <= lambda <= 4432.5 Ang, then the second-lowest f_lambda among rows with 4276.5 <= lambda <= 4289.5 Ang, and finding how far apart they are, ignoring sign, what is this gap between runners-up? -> 1.1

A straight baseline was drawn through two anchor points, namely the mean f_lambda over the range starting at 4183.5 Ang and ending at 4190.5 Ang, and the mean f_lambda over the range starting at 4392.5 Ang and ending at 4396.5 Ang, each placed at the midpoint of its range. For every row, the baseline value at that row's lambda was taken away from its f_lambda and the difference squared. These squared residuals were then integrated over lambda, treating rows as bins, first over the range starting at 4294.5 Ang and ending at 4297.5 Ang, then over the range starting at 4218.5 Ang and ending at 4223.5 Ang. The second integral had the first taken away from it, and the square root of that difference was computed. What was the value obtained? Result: 2.1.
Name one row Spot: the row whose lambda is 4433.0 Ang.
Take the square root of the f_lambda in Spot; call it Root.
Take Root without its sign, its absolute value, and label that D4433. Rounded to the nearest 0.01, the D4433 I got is 3.68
